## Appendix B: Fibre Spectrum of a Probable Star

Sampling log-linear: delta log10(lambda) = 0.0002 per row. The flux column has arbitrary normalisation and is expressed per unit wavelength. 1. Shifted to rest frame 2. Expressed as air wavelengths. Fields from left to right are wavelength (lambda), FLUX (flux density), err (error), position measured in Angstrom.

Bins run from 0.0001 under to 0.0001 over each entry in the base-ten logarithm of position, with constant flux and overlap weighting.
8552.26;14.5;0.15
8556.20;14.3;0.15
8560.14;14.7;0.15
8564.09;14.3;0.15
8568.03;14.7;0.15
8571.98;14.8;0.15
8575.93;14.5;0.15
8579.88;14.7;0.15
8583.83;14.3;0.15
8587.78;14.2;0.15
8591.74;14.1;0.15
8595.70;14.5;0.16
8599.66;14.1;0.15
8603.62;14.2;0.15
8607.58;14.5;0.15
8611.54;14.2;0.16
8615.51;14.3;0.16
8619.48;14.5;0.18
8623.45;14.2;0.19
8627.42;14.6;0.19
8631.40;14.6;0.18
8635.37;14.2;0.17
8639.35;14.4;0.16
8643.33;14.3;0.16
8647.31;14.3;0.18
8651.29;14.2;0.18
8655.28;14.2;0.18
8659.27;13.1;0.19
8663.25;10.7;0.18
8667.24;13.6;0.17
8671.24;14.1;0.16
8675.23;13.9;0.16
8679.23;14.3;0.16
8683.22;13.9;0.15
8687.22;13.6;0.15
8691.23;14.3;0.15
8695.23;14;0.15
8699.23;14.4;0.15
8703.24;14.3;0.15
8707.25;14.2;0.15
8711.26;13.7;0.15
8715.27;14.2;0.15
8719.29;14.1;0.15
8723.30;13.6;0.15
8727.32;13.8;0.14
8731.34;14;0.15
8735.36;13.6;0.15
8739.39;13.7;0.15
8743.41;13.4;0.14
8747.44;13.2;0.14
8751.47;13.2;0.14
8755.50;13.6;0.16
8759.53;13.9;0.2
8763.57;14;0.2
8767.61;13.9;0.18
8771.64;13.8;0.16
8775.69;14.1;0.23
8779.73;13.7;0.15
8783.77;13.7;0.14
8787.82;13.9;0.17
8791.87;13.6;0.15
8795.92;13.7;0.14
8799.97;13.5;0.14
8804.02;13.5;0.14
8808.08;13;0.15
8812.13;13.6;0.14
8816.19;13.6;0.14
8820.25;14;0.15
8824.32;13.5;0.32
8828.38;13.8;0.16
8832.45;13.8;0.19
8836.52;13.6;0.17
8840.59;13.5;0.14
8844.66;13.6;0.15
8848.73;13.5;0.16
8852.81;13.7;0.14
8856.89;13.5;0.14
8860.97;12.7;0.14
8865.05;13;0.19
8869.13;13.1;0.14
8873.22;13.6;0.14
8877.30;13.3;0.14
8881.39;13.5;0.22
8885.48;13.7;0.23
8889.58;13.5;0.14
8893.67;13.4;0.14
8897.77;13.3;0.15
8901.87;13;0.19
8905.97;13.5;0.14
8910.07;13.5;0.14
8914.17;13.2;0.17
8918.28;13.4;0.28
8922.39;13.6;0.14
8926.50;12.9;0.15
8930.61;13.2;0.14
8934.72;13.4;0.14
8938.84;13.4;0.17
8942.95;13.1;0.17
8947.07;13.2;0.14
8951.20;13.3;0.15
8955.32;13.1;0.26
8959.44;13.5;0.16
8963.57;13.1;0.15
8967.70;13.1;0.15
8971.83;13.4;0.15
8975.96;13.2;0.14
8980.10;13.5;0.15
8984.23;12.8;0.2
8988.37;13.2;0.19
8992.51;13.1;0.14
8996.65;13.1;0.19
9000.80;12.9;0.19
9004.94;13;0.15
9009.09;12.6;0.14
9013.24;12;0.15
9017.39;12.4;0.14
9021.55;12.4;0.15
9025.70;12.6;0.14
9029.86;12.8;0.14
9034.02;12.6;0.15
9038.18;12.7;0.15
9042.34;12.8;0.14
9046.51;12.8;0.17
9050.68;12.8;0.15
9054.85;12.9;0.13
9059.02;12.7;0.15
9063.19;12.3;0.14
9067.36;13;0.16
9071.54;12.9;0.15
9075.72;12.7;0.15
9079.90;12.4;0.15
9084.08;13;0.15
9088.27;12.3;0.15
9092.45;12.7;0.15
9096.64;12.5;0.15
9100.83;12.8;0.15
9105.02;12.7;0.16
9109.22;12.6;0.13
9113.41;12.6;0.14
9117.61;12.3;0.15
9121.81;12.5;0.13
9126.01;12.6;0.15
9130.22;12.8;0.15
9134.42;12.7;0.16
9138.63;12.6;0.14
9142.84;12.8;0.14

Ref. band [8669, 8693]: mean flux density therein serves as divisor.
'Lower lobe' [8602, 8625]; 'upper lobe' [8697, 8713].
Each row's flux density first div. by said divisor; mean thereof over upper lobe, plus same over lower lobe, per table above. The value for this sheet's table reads 2.03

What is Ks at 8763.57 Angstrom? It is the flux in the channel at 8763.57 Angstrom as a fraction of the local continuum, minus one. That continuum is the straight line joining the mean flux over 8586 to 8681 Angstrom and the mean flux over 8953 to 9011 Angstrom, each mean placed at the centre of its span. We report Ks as 0.022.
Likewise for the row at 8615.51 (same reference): 0.014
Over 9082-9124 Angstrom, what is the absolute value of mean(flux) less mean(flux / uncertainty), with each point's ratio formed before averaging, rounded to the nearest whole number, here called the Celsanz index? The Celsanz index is 74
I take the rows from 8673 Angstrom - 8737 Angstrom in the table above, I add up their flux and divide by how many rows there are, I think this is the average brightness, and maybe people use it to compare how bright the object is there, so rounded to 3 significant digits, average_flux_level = 14.0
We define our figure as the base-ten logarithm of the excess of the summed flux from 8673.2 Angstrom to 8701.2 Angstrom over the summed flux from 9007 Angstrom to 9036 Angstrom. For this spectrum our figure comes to 1.0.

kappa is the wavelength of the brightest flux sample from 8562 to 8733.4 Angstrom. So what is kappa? 8571.98 Angstrom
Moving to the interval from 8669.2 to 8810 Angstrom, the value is 8699.23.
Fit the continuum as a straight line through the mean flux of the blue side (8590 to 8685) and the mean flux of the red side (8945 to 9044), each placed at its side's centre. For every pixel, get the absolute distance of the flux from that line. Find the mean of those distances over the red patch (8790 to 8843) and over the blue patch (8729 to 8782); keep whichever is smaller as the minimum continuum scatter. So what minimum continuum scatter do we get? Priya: 0.19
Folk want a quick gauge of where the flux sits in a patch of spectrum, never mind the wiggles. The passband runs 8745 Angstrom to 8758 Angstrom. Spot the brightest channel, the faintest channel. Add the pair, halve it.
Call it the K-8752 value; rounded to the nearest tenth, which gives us 13.4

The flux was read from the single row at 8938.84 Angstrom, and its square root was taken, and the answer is 3.66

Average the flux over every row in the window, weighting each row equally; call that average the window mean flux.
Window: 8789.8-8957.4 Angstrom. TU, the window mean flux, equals 13.4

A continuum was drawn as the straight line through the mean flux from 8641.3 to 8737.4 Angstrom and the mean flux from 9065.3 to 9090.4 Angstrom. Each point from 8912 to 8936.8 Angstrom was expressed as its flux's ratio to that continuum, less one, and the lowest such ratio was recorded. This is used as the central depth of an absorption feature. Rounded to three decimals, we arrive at -0.020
